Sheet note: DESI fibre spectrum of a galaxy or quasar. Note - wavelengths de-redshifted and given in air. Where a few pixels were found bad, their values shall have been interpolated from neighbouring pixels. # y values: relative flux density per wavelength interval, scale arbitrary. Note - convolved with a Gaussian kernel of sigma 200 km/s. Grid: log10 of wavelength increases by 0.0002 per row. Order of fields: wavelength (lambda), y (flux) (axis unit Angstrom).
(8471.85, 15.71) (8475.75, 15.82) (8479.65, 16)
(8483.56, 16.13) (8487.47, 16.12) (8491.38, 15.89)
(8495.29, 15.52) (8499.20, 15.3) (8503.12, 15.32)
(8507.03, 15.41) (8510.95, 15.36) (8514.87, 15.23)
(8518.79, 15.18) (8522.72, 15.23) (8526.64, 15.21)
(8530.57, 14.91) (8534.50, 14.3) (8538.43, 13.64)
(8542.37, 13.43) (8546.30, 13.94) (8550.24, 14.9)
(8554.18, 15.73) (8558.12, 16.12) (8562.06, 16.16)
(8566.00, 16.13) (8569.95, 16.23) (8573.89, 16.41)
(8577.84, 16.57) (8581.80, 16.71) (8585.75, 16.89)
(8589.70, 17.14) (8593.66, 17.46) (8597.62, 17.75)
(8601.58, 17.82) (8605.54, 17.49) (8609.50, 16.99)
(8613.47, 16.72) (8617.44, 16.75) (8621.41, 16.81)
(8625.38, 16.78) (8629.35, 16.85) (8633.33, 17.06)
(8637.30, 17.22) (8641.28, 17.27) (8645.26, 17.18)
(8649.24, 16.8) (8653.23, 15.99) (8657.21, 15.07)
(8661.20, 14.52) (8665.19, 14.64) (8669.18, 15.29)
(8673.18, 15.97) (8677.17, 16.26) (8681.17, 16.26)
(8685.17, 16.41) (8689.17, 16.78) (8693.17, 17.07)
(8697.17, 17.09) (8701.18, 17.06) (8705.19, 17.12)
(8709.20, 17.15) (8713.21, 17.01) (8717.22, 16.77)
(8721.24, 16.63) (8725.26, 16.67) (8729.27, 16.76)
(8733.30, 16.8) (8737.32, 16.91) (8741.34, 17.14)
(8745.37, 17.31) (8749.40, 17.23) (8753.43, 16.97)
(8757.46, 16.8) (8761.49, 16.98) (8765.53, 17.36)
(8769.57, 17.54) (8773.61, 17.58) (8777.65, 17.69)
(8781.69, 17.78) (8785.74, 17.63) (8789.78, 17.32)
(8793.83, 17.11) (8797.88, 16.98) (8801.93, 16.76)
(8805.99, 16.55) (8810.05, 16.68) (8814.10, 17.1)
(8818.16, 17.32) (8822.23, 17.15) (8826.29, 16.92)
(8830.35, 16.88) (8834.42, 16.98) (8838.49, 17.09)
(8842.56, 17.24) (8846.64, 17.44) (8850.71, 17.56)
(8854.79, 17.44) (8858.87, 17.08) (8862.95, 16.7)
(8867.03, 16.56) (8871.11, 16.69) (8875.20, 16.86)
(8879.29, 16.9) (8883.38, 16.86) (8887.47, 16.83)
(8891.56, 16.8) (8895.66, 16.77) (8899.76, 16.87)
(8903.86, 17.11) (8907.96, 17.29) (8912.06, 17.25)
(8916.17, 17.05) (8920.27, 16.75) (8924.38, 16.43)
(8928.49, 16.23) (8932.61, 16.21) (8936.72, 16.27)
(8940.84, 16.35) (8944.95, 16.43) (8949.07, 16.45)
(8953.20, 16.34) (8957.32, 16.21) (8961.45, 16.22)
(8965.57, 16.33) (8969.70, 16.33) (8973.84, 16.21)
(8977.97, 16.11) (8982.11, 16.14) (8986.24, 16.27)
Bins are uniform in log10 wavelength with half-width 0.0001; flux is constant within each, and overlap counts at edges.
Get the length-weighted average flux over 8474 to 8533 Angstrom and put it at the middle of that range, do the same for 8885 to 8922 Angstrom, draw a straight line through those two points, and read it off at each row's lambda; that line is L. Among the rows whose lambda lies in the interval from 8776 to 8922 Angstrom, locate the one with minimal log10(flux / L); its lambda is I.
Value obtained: 8920.27 Angstrom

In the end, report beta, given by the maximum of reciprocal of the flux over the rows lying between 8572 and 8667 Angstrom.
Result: 0.069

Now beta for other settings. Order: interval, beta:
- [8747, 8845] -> 0.060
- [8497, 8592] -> 0.074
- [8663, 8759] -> 0.068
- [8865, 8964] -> 0.062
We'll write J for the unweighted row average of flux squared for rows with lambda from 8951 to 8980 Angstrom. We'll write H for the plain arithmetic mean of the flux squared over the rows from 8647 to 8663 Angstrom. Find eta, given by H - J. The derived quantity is -20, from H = 244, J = 264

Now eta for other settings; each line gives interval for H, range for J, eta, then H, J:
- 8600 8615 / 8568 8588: 24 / 298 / 274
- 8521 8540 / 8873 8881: -70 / 215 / 285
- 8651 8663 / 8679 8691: -41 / 231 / 272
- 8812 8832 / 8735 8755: -1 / 292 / 293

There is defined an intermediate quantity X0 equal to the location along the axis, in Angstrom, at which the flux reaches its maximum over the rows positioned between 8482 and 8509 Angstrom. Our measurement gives 8483.56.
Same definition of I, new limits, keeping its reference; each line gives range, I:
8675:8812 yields 8805.99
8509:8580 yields 8542.37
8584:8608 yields 8585.75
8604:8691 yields 8661.20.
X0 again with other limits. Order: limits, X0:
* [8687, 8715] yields 8709.20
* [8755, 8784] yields 8781.69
